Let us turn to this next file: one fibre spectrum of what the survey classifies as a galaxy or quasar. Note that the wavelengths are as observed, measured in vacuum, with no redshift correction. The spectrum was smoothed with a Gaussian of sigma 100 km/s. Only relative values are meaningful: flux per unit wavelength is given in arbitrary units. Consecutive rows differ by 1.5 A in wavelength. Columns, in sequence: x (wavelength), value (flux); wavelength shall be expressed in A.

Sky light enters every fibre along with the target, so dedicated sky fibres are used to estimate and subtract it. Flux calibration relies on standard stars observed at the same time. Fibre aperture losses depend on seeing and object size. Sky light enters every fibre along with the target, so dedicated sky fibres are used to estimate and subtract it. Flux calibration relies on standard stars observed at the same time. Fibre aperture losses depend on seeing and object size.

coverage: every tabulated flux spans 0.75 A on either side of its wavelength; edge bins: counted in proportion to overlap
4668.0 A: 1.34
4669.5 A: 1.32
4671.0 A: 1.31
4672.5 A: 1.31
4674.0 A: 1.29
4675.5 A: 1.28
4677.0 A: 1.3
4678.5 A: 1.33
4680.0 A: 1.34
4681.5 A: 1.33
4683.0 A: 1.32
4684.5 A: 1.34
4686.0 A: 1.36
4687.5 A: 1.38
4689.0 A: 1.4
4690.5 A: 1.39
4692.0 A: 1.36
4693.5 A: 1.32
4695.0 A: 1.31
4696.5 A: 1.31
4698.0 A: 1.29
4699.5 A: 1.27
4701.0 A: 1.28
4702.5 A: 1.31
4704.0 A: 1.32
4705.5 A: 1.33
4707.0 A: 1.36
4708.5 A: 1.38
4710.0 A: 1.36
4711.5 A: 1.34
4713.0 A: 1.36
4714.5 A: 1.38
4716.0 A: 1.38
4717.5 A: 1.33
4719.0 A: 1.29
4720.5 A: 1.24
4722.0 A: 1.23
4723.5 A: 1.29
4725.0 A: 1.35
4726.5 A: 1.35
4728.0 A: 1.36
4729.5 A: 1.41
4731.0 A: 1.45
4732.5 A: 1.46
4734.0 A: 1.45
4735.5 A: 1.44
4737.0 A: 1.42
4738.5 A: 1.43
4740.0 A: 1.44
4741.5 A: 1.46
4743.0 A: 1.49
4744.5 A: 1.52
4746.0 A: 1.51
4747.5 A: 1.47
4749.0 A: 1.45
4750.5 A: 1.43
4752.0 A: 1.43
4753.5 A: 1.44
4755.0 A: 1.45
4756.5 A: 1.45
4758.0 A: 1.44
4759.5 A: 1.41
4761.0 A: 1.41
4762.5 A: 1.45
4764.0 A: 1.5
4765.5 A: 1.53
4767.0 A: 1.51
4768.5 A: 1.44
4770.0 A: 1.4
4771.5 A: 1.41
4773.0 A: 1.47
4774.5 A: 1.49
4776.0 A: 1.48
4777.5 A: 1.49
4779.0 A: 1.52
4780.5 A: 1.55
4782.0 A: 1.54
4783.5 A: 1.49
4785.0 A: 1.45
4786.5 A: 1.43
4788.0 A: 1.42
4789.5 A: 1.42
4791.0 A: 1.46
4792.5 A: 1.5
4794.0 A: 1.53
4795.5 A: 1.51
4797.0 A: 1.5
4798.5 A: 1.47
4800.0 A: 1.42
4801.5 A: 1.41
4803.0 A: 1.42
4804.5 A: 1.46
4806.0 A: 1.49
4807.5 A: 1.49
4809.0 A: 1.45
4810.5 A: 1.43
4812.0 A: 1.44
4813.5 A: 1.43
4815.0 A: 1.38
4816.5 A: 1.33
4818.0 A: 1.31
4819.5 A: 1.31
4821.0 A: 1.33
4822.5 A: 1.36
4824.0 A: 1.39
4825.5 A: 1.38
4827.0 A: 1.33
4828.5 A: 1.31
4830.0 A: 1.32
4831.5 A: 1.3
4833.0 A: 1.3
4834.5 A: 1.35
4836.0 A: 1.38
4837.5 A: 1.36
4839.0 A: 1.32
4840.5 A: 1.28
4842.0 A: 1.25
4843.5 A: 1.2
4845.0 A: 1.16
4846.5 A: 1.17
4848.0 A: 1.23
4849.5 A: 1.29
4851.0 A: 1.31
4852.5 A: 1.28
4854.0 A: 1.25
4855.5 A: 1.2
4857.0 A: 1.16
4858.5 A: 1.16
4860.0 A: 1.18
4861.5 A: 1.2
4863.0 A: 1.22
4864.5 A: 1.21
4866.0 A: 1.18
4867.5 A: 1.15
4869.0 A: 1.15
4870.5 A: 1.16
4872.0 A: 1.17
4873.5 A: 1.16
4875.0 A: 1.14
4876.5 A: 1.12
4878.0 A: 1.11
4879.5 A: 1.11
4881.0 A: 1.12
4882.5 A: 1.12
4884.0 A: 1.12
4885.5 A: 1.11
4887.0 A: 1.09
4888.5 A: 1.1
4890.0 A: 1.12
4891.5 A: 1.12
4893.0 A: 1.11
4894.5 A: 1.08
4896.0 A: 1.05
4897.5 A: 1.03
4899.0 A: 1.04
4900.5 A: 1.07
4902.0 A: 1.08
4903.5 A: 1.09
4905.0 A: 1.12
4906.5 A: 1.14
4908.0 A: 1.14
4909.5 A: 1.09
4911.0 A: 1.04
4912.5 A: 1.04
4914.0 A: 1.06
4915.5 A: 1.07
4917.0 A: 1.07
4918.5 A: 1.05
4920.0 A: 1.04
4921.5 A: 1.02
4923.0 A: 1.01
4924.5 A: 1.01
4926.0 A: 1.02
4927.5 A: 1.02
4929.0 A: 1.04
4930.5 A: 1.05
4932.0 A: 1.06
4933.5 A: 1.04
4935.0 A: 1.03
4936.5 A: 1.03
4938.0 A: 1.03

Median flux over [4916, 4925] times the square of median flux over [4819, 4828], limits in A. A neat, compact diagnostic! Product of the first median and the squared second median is 1.86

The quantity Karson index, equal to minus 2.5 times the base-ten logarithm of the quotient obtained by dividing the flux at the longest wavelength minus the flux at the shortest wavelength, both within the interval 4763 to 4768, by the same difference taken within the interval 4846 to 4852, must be 2.9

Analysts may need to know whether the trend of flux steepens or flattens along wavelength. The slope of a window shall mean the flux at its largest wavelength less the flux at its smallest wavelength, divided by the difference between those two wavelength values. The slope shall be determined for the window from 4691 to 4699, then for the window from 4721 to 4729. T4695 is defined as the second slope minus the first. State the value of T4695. 0.033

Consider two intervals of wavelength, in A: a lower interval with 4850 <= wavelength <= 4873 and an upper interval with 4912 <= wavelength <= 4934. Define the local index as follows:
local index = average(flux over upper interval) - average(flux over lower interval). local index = -0.16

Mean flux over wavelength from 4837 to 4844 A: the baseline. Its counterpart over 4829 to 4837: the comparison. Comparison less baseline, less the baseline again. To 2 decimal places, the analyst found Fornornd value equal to -1.23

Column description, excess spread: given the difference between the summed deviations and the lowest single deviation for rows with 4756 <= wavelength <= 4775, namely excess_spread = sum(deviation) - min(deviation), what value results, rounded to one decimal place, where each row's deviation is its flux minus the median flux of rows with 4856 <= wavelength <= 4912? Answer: 4.1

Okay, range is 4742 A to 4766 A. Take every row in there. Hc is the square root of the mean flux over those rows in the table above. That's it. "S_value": 1.21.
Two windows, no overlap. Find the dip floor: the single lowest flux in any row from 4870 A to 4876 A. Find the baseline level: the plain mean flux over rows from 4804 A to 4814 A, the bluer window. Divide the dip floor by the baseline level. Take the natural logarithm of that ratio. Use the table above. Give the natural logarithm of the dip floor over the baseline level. -0.24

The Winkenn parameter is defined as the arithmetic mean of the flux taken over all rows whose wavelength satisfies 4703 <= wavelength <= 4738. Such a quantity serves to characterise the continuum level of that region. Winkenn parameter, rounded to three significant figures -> 1.36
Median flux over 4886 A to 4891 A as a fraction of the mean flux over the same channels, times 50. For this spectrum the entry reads 49.8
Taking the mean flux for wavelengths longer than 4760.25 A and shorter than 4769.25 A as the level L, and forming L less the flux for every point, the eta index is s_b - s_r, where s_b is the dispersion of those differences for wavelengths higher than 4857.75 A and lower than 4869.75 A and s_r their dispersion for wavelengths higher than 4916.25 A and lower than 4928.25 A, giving 0.01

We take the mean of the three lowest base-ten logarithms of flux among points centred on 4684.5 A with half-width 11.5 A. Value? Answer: 0.11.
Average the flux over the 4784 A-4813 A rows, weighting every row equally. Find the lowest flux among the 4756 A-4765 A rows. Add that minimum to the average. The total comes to 2.9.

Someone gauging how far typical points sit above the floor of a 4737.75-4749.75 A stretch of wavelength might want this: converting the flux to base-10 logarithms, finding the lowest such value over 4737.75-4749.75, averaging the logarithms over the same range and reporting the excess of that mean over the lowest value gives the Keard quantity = 0.012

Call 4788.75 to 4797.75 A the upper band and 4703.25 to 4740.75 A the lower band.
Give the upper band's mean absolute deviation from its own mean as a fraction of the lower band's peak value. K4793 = 0.021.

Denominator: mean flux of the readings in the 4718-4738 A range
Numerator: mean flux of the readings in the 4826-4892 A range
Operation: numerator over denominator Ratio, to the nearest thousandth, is 0.884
